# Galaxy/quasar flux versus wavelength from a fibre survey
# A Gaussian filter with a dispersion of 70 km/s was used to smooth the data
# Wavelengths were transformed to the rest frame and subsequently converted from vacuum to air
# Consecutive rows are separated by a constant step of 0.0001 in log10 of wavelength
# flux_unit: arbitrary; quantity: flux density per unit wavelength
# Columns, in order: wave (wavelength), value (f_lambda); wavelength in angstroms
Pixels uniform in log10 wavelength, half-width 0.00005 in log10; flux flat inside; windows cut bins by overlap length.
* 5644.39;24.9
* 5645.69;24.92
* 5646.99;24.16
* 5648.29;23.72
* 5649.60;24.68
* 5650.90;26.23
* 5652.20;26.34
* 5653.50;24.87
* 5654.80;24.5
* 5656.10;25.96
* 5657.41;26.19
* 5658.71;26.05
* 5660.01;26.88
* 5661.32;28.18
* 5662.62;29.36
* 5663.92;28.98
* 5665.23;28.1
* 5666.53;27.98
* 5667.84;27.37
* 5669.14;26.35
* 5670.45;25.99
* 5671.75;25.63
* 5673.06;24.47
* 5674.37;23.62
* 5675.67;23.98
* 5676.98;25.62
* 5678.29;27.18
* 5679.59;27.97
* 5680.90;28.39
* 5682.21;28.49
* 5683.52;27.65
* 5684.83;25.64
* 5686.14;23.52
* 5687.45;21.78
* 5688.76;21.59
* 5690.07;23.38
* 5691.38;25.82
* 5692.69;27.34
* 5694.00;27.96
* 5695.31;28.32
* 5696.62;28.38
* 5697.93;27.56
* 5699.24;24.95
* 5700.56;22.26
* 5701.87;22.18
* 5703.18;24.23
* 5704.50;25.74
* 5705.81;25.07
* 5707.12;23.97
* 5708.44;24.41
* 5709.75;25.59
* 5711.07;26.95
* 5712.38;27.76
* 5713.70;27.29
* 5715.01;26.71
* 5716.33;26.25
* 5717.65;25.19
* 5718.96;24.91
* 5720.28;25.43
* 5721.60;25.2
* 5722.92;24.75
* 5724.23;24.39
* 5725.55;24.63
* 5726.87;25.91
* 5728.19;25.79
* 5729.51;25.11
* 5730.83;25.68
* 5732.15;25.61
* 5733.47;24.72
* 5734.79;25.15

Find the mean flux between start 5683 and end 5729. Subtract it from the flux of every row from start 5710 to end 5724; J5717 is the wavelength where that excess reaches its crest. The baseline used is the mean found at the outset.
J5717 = 5712.38 angstroms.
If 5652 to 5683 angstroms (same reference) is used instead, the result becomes 5662.62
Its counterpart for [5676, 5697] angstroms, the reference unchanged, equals 5682.21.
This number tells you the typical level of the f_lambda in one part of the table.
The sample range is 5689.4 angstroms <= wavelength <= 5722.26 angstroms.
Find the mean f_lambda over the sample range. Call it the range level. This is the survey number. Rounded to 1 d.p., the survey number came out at 25.7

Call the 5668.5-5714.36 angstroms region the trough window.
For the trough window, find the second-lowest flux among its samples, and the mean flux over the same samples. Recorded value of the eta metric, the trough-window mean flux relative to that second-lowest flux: 1.18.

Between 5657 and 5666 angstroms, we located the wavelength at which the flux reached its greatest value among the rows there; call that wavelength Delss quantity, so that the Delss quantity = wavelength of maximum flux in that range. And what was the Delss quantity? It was 5662.62 angstroms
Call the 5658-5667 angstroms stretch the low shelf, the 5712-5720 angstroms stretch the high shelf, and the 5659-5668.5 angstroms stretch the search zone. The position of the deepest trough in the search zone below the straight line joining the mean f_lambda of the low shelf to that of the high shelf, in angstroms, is 5660.01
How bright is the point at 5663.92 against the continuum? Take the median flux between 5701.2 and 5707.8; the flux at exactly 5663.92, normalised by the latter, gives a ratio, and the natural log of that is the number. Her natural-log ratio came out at 0.18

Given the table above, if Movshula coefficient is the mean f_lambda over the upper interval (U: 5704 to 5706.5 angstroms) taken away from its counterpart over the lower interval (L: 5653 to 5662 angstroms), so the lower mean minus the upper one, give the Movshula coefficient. 0.7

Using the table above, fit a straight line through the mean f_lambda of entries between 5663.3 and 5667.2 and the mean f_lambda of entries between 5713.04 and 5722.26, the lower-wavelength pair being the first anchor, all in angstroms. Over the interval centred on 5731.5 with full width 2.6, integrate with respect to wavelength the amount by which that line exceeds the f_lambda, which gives -1.2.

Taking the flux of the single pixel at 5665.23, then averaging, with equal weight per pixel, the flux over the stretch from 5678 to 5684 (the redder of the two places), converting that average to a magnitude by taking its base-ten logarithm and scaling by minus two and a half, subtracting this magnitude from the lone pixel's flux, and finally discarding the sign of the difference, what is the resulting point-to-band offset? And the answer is 31.7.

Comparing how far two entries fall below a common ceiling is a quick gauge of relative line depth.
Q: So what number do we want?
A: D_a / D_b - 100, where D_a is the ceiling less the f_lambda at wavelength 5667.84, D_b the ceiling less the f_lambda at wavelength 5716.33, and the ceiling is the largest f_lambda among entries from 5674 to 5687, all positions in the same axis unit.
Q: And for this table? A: -99.5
